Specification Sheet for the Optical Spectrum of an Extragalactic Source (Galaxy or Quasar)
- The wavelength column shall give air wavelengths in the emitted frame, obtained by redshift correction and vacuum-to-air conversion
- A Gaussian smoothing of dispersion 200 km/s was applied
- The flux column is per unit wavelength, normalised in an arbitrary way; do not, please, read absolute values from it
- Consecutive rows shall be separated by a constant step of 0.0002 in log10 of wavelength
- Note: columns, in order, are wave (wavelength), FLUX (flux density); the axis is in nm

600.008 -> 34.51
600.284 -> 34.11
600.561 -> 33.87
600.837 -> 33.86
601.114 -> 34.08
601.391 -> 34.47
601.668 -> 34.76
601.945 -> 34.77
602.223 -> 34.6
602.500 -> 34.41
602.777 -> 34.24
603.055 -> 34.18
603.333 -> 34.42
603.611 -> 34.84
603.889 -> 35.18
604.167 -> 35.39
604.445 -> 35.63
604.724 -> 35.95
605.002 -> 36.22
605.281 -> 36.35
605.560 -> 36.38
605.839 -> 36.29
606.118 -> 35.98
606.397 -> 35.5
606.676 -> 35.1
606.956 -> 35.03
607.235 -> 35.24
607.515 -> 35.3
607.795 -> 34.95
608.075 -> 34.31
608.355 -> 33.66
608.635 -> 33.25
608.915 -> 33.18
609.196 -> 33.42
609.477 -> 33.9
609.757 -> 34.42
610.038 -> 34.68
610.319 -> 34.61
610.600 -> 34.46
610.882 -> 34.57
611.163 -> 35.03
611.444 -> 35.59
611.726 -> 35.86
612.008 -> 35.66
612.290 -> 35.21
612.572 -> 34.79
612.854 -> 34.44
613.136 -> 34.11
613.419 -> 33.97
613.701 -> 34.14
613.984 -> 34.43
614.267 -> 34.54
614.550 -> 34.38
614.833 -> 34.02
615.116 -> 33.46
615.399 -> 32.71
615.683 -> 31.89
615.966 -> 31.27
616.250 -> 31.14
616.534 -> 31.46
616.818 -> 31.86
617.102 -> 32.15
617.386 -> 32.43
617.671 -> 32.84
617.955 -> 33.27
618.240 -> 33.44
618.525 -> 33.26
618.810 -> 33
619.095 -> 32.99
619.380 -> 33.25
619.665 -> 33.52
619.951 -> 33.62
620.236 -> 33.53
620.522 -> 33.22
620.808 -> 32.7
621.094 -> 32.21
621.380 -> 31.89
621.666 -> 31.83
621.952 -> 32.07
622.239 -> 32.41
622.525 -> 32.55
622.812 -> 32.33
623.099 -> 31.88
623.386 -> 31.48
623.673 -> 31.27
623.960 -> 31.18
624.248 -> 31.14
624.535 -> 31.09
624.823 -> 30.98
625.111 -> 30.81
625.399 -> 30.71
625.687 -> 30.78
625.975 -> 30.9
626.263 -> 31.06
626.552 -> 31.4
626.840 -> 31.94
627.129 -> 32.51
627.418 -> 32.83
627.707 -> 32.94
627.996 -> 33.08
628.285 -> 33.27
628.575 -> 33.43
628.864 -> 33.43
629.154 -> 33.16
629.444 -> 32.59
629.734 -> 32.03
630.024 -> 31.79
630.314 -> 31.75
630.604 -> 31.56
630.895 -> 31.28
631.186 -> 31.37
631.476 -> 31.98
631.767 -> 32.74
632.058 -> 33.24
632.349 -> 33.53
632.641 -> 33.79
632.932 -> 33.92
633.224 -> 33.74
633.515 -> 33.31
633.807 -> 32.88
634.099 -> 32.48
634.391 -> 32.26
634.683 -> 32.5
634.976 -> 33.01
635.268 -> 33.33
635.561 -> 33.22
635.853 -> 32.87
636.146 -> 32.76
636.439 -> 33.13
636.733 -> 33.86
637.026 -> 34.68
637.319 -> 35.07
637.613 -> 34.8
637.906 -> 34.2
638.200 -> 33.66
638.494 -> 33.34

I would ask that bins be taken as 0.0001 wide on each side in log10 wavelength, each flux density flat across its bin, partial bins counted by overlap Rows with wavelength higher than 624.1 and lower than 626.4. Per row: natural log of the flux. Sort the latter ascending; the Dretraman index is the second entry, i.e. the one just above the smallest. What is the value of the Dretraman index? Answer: 3.43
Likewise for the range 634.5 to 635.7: 3.50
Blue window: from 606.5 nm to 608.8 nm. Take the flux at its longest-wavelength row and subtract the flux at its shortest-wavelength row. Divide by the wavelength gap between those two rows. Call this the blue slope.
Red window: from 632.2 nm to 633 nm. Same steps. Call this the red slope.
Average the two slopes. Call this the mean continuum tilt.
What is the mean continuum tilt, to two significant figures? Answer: -0.14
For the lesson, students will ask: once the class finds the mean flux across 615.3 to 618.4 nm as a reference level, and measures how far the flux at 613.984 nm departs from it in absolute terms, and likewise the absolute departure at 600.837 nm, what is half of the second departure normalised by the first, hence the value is 0.37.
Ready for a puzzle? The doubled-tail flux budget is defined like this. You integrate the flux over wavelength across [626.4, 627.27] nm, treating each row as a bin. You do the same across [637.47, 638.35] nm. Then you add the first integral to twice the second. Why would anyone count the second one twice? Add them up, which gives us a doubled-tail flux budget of 88.0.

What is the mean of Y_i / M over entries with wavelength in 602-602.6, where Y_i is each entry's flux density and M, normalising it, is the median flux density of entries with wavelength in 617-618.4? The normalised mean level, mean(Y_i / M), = 1.05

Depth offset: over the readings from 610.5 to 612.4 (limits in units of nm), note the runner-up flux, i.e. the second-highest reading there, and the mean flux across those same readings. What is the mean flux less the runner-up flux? -0.46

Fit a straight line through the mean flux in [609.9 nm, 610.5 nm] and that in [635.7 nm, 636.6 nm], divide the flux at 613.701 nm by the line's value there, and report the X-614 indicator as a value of 0.99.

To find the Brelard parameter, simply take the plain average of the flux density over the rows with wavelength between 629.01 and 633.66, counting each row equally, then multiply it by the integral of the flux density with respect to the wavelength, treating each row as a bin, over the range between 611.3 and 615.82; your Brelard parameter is 5060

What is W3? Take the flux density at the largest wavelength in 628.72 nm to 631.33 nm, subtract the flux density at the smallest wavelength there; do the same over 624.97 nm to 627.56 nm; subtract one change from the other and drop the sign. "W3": 4.1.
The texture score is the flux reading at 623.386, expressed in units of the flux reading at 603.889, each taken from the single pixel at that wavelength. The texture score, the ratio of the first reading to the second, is 0.89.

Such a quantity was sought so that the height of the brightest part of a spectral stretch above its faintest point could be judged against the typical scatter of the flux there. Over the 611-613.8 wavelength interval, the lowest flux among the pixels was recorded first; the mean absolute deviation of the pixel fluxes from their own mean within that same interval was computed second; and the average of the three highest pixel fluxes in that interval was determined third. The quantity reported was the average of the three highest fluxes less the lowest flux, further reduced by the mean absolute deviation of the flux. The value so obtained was 1.14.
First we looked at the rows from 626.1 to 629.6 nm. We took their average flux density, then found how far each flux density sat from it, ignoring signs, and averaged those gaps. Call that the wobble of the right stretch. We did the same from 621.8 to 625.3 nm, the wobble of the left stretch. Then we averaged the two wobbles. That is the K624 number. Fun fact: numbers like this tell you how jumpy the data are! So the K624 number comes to 0.58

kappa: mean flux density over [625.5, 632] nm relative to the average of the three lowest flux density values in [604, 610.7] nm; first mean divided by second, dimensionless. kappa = 0.97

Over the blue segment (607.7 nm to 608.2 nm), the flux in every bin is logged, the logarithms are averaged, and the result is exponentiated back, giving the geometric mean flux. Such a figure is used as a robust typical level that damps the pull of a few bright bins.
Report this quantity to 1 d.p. 34.6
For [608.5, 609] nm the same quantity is 33.2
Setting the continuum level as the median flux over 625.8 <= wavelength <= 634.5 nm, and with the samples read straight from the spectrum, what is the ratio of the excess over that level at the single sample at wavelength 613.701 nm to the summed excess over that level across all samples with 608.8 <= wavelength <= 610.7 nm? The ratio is 0.15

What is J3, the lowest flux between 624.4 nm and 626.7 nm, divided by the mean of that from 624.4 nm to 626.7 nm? 0.992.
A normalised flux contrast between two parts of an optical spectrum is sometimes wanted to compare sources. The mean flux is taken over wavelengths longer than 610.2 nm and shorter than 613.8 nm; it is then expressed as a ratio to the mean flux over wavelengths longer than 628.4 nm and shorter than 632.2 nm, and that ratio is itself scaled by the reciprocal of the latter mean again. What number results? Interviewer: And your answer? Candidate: 0.0333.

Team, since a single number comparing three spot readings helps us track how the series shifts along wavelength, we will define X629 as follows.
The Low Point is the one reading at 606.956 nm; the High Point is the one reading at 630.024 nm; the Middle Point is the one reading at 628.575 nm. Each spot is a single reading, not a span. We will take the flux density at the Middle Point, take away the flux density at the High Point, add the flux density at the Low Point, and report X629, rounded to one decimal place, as 36.7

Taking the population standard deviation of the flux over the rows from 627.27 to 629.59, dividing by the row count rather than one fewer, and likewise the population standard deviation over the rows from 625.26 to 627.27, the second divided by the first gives 2.3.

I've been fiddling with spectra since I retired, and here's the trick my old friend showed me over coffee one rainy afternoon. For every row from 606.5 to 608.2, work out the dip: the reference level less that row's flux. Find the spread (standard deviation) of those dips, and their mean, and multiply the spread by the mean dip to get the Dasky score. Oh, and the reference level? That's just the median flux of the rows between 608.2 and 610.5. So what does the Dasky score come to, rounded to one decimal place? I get -0.4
